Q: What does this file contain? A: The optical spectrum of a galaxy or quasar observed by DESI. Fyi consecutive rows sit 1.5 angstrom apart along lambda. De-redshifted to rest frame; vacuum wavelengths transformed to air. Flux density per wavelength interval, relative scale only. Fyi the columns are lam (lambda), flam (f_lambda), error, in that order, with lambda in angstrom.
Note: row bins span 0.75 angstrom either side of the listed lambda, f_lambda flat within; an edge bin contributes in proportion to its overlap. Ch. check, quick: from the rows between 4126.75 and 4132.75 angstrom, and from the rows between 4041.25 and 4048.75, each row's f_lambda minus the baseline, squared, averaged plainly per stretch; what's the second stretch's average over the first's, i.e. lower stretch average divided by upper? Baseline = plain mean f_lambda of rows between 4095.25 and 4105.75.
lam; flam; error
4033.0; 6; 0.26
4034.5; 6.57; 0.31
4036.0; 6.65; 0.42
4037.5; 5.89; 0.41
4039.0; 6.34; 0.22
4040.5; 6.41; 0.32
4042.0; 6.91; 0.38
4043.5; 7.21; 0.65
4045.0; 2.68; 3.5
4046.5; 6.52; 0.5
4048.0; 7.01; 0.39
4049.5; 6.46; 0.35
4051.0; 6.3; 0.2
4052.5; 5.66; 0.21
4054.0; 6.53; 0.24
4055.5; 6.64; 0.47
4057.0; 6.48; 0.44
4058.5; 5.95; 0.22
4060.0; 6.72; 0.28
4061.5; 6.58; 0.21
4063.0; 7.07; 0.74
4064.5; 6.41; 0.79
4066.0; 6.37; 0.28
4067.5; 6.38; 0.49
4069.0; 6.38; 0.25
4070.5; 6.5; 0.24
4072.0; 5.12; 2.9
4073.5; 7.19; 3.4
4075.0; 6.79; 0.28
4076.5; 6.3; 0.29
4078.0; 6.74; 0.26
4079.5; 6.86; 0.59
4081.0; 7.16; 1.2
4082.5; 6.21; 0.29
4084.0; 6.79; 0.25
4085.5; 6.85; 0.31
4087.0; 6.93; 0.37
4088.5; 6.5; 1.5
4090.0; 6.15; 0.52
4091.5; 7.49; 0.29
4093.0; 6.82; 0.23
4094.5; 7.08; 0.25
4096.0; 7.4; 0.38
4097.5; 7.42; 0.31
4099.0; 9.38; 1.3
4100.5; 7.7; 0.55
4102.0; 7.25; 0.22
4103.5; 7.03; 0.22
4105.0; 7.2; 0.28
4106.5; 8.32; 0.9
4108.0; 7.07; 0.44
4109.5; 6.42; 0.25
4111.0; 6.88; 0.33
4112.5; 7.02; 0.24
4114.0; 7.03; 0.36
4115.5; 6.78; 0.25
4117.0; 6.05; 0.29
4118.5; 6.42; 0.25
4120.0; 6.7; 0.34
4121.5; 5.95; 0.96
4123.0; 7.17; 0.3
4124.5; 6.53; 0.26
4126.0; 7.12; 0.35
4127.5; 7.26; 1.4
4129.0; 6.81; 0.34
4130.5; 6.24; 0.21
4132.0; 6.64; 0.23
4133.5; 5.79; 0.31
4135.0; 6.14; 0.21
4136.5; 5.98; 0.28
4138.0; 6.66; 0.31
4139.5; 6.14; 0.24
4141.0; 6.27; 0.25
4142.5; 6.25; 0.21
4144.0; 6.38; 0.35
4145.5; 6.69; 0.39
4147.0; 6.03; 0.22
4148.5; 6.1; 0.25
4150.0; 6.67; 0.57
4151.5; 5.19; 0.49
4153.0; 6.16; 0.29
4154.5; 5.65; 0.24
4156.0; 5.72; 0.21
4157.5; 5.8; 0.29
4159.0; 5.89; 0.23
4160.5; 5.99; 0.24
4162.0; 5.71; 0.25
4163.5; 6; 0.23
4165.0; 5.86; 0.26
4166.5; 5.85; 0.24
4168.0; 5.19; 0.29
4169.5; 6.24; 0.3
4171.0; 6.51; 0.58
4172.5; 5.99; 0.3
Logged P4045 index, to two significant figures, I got 5.8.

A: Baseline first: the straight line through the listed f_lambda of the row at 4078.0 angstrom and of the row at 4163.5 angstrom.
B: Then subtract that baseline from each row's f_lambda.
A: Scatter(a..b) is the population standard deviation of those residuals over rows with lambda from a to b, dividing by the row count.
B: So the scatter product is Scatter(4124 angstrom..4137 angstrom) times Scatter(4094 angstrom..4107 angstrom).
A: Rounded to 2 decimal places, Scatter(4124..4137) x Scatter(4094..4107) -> 0.33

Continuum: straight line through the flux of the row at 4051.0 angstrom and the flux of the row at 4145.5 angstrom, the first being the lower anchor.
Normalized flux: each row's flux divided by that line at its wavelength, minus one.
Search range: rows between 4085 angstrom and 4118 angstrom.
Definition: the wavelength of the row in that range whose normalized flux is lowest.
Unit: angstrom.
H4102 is 4117.0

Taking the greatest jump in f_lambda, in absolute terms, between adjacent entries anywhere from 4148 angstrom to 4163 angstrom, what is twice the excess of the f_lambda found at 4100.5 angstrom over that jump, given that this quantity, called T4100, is 12.4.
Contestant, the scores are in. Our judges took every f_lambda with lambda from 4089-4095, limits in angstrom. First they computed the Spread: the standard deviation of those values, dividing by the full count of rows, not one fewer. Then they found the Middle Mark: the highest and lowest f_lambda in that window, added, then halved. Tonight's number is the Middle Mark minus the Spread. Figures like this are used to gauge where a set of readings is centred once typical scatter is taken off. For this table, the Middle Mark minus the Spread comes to 6.33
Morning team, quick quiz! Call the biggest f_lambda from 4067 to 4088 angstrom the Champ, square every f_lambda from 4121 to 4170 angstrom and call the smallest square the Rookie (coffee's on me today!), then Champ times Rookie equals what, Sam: 194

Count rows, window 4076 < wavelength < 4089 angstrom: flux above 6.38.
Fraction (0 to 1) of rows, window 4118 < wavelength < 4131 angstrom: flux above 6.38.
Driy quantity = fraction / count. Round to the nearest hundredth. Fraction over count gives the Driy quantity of 0.11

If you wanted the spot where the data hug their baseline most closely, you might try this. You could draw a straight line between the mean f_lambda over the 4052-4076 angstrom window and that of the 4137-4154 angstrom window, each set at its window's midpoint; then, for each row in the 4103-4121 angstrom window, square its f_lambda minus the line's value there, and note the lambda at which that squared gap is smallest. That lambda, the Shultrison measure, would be 4109.5 angstrom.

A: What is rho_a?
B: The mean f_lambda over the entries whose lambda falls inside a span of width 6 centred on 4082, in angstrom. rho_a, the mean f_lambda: 6.8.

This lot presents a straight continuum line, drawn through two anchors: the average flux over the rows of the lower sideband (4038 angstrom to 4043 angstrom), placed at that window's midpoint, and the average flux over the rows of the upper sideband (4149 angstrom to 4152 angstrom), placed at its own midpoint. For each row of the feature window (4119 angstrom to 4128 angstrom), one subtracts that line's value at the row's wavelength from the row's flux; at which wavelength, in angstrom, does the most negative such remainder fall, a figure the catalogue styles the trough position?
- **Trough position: 4121.5 angstrom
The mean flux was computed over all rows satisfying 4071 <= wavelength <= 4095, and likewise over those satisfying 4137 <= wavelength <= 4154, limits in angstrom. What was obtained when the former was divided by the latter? 1.07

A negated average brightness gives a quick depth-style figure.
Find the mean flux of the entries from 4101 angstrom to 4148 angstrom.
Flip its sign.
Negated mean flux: -6.7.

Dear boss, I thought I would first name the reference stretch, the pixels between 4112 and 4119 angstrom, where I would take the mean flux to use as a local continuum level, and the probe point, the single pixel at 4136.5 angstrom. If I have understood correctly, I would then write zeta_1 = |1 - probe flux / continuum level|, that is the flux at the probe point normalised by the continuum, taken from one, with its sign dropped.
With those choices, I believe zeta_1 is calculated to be 0.102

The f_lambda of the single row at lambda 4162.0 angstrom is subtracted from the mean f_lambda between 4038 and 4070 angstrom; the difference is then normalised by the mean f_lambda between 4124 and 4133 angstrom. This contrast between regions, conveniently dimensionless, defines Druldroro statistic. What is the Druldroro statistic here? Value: 0.092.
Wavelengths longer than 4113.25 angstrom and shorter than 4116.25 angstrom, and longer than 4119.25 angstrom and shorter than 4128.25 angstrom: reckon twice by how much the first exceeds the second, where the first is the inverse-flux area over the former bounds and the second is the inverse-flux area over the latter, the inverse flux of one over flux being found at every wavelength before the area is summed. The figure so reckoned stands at -1.8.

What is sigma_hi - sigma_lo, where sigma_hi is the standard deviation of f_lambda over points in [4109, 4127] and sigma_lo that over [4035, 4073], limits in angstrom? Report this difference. -0.47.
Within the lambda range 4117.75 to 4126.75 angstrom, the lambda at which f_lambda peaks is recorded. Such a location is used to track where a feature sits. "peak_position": 4123.0 angstrom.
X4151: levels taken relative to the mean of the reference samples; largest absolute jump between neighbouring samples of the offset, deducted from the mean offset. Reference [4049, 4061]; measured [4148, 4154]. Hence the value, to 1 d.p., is -1.8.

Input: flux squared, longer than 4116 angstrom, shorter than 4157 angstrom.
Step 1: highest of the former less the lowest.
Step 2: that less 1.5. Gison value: 24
